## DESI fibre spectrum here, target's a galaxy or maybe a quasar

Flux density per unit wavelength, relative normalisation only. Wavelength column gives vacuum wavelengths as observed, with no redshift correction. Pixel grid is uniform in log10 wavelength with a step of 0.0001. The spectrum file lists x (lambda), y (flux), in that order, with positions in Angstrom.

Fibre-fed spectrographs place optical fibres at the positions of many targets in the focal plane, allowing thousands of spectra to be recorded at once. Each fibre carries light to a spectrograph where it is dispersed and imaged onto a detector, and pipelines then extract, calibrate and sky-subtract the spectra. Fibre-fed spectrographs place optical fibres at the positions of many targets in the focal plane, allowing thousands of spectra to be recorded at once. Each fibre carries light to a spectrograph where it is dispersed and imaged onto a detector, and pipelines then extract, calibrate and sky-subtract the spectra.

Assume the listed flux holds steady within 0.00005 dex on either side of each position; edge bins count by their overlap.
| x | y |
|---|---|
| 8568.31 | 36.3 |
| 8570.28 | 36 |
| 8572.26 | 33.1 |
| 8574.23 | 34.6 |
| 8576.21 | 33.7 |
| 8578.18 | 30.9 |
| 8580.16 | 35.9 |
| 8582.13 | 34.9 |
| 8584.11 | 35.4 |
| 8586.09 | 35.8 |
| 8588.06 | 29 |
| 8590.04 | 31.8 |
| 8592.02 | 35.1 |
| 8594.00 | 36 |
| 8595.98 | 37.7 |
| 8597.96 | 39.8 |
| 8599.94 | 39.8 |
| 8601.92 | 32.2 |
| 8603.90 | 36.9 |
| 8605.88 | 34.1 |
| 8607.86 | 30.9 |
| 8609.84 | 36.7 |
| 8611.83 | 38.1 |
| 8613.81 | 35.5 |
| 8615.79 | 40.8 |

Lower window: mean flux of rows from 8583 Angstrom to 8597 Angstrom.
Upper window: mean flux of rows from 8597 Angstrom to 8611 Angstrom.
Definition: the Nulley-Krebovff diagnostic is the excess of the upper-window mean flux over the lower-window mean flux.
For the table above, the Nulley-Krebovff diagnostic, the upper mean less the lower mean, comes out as 1.4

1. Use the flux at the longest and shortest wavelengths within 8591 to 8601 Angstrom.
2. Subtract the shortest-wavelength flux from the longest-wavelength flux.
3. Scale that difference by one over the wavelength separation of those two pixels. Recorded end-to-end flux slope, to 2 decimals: 0.59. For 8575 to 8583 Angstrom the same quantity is 0.20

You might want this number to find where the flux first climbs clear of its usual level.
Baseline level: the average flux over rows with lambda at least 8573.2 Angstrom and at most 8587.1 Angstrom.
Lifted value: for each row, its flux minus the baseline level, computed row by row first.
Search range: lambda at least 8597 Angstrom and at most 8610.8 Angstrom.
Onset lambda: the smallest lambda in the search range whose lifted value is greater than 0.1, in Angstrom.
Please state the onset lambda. 8597.96 Angstrom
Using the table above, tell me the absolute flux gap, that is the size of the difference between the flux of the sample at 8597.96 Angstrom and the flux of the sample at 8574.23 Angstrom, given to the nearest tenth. 5.2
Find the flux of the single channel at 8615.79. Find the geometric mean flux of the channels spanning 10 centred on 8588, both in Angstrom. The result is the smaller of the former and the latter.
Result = 33.3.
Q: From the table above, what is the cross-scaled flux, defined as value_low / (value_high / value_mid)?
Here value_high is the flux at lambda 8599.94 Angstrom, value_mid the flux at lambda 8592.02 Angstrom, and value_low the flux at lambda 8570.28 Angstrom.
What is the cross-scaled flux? 32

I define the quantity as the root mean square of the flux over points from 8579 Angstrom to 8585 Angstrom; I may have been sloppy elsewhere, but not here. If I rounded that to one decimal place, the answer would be 35.4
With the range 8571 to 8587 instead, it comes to 34.3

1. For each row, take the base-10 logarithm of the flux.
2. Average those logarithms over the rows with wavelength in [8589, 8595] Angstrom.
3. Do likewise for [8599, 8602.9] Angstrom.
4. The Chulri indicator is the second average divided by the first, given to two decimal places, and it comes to 1.01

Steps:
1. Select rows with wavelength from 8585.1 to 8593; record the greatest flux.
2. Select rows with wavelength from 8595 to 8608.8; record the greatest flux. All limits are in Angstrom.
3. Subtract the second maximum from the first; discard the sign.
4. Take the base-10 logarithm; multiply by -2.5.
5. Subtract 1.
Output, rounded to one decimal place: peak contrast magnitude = -2.5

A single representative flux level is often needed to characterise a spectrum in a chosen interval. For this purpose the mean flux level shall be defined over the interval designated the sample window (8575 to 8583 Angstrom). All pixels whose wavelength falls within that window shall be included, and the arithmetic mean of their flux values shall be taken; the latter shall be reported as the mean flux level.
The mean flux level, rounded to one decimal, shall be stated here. 33.9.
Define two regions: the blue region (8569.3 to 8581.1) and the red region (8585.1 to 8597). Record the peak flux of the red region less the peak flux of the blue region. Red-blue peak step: 1.7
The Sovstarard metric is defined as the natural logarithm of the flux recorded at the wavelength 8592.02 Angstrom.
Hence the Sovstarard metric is 3.56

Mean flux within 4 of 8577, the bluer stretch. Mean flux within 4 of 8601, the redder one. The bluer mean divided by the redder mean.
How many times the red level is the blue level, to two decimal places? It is 0.91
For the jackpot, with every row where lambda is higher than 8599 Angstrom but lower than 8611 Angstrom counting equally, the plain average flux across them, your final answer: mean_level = 35.1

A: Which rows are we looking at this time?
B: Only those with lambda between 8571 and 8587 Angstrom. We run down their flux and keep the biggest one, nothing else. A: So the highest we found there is 35.9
